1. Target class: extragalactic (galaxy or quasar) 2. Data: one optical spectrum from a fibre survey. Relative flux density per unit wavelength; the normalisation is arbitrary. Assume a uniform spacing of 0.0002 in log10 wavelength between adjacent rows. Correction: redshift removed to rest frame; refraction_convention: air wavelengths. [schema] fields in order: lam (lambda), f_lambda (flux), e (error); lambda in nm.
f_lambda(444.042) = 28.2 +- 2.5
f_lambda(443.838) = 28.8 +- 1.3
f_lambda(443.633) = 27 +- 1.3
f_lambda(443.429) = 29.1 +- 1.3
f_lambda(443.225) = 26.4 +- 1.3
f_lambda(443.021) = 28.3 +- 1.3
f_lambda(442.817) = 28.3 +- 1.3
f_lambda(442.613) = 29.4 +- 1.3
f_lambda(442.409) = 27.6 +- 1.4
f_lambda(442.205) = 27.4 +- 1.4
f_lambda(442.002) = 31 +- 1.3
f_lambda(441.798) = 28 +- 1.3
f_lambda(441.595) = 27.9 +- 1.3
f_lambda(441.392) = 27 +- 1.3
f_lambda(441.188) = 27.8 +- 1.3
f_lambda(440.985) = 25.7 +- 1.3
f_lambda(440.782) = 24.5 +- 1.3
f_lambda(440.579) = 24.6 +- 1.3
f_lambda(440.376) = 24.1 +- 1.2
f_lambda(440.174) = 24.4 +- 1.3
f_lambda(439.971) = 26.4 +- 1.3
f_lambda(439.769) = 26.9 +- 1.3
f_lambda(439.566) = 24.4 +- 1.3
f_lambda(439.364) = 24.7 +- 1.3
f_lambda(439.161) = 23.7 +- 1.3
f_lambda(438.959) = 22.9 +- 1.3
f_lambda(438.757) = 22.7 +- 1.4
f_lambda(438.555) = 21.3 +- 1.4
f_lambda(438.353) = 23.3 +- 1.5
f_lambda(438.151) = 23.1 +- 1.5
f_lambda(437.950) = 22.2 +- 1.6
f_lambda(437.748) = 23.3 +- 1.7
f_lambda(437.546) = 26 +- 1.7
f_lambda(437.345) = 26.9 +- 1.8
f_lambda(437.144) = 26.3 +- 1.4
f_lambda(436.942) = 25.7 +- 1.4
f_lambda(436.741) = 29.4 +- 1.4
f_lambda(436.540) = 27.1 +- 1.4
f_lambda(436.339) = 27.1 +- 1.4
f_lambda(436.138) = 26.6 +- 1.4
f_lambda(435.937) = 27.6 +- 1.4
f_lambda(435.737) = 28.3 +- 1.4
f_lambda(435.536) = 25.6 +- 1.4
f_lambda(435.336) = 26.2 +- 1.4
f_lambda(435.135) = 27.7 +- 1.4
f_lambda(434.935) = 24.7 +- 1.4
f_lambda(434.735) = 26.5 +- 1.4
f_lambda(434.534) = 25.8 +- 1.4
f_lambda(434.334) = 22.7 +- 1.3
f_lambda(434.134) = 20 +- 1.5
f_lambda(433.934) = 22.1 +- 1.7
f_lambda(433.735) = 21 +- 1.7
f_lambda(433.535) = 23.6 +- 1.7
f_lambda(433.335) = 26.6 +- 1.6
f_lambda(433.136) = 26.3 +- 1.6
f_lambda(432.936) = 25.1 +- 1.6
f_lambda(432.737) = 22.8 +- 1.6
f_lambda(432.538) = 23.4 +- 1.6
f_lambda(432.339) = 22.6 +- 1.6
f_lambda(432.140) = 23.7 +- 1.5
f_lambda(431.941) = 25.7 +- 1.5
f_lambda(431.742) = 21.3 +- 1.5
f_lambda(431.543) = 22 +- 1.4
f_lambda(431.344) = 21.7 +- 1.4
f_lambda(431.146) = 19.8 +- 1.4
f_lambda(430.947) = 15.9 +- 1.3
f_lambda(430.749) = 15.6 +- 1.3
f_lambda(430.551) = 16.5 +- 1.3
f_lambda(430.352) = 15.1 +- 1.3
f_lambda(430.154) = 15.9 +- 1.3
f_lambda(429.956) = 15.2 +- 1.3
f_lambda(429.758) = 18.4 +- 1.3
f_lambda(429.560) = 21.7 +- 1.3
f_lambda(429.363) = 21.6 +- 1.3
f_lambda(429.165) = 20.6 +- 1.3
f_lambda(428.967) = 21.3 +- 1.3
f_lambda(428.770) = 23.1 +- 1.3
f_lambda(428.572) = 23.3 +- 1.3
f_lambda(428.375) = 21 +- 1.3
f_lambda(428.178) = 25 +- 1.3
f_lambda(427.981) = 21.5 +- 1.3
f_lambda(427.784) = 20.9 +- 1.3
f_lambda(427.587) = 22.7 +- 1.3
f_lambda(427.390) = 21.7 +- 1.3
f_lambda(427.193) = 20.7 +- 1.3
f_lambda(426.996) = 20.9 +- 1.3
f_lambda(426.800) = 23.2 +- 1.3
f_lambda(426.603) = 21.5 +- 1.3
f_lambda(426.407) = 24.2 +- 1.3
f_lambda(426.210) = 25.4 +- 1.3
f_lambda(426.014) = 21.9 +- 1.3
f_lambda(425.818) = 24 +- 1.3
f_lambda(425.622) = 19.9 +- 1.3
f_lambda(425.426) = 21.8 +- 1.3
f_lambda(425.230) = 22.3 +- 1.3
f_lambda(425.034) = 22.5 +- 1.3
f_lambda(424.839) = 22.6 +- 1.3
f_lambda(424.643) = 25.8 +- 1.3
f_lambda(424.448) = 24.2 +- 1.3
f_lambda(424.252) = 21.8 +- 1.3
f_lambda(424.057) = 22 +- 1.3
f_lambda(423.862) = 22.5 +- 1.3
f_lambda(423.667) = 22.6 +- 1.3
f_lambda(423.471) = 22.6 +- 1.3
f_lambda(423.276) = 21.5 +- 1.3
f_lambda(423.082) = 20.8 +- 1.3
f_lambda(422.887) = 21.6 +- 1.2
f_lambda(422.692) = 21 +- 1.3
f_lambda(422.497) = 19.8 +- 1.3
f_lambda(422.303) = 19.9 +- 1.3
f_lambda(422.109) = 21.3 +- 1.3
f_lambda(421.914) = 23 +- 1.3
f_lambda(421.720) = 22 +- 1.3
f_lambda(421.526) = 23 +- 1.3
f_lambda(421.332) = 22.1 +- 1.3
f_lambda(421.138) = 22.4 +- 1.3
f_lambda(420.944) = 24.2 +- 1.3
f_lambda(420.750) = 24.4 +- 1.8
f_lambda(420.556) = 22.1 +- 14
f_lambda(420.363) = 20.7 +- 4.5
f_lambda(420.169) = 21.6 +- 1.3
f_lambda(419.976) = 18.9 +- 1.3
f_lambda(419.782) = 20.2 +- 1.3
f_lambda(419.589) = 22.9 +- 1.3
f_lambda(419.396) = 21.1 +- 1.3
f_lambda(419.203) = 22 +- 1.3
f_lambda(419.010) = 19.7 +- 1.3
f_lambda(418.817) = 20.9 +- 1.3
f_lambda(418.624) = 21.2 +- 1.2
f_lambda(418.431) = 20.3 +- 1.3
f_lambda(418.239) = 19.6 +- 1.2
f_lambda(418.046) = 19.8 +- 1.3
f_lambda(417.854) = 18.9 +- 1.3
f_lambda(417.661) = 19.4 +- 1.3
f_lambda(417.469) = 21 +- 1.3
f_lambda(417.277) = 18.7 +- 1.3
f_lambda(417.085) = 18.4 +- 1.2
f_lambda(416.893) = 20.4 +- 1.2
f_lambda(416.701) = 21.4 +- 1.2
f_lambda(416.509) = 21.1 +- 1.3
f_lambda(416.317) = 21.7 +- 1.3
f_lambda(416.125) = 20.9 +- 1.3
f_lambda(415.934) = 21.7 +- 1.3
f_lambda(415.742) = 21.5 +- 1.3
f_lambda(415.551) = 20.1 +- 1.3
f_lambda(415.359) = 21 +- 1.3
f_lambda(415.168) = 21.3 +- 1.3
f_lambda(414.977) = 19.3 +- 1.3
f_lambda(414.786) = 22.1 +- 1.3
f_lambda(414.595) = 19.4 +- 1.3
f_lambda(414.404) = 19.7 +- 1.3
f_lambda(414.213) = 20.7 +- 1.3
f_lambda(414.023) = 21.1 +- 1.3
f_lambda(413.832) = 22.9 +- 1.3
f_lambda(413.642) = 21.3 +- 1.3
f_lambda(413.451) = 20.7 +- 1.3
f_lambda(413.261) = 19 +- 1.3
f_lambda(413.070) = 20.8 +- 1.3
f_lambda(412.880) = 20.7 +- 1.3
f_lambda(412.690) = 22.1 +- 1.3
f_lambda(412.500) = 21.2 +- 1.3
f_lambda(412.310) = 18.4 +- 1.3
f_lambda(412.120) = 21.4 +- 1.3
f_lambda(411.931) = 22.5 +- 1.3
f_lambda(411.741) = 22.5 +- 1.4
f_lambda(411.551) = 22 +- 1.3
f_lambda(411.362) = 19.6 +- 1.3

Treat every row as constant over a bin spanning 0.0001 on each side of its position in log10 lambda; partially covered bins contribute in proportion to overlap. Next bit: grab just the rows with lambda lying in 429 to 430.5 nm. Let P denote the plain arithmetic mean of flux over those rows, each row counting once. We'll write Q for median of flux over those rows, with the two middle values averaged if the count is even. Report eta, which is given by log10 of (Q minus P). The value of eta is -1.4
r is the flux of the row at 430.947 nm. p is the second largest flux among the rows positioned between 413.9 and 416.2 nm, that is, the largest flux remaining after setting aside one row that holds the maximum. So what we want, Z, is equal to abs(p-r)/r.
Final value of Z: 0.36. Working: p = 21.7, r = 15.9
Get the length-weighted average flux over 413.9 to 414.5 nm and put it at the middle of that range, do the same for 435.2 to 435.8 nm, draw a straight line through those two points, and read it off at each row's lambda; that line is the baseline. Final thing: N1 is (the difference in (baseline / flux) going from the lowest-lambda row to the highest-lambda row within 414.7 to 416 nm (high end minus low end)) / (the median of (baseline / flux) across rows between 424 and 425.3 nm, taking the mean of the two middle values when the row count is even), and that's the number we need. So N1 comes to 0.031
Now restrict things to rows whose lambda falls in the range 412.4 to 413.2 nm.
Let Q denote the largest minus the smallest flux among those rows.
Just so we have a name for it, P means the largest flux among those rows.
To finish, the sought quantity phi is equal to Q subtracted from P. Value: 21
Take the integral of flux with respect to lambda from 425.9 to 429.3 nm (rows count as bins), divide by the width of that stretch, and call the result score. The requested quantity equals 22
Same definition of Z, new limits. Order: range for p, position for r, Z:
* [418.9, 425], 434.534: 0.05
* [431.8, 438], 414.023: 0.34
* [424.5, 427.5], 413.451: 0.23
